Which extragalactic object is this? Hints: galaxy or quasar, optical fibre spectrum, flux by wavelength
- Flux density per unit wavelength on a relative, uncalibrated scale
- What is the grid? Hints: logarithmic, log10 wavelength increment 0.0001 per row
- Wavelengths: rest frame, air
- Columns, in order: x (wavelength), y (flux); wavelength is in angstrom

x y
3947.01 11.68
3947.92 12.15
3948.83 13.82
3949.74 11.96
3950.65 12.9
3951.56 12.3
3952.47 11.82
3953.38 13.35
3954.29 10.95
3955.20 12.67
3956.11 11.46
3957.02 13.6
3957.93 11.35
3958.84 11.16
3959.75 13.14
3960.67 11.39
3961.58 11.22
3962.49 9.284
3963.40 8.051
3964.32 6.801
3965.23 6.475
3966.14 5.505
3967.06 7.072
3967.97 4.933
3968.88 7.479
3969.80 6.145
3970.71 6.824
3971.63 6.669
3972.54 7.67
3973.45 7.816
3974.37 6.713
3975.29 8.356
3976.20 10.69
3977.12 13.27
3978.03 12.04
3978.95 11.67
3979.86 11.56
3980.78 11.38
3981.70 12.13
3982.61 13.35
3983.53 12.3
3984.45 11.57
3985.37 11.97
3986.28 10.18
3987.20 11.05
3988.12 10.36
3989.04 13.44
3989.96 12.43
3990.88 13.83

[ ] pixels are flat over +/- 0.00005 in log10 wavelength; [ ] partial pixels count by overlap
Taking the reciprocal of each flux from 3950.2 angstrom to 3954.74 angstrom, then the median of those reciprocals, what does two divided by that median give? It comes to 25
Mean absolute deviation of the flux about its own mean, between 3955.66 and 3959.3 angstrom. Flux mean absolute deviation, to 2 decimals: 0.85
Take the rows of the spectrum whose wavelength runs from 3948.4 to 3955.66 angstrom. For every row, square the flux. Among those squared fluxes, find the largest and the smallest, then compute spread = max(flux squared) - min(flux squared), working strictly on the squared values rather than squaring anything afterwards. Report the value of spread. 71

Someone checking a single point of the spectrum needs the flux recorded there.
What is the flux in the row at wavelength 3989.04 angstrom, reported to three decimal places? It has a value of 13.440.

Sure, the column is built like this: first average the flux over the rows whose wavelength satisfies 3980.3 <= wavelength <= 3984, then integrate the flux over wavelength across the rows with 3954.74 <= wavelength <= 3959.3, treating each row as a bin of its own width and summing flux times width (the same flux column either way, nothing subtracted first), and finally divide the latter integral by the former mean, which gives 4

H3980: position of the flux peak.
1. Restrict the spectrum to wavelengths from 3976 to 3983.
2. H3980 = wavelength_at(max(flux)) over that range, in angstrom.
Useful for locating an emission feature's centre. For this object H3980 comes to 3982.61 angstrom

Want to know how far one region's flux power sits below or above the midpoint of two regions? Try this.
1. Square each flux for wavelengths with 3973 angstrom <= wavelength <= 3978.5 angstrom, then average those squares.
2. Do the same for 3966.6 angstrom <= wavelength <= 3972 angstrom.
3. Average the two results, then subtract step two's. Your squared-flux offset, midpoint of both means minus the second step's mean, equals 29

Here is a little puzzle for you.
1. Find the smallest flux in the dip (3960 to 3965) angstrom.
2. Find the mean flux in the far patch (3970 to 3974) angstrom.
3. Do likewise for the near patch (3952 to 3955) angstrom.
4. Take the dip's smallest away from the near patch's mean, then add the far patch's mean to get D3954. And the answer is 12.5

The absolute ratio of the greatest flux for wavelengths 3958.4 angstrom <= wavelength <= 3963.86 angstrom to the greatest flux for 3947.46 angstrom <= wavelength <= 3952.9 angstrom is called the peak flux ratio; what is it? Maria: 1.0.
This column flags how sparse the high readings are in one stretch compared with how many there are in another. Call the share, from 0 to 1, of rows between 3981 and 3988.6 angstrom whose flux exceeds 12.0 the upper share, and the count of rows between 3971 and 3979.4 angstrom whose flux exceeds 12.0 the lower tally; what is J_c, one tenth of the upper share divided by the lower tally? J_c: 0.019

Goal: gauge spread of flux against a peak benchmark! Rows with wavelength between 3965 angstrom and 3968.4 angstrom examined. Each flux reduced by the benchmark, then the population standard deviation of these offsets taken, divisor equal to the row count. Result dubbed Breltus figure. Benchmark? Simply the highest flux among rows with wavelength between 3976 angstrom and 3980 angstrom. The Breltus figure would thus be 0.83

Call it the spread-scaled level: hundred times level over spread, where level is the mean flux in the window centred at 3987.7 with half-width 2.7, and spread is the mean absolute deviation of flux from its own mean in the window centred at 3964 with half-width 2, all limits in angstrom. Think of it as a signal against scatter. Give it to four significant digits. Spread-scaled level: 1140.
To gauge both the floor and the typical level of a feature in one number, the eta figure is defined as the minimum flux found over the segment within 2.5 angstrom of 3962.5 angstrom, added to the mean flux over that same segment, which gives 16.2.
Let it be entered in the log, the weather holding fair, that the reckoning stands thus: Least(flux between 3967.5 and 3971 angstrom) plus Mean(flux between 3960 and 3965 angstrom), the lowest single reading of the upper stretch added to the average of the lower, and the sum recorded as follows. 14.3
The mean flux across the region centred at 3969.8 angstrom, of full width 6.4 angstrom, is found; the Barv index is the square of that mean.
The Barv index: 45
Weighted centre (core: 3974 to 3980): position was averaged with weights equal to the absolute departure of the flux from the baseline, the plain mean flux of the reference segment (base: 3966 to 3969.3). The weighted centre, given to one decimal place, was 3977.8 angstrom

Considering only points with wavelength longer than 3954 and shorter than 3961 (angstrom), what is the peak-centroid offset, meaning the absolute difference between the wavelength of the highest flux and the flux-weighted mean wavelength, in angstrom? 0.5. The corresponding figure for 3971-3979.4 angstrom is 1.3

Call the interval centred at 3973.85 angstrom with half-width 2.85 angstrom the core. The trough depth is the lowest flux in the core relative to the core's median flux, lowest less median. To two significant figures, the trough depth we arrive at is -1.1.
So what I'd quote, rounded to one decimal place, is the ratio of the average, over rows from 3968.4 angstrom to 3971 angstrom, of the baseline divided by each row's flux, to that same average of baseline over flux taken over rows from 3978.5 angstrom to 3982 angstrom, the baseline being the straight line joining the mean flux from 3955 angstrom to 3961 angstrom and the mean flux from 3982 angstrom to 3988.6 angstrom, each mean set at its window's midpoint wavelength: 1.8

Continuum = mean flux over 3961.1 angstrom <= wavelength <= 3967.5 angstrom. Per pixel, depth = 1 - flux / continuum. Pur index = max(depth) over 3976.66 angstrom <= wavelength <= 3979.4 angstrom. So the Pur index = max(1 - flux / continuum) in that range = -0.50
